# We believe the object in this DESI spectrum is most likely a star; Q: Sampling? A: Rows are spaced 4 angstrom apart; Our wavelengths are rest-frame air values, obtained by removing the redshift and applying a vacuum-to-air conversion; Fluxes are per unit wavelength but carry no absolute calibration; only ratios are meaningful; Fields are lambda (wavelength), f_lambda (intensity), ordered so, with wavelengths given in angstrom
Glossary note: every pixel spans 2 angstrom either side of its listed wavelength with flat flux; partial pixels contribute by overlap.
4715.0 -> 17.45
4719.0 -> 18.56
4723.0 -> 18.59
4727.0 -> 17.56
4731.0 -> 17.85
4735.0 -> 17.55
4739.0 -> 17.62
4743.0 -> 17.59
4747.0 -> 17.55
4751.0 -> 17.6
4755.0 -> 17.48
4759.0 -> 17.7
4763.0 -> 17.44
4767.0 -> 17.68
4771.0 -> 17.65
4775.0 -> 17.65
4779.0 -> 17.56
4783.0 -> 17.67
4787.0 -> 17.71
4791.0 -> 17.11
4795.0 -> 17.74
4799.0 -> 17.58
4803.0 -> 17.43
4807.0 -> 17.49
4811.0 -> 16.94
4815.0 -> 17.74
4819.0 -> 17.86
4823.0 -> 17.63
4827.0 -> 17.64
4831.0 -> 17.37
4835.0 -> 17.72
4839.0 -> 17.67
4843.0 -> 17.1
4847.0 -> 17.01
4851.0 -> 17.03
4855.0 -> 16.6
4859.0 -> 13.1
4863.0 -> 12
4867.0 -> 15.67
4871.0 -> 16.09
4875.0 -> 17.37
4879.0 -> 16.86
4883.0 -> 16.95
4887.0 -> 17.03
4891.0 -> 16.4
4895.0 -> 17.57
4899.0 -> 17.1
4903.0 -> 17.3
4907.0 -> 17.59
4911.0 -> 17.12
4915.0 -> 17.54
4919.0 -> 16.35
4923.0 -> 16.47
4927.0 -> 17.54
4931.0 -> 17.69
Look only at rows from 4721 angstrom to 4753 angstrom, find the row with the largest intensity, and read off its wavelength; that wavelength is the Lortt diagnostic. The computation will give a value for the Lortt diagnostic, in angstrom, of 4723.0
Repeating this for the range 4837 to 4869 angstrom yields 4839.0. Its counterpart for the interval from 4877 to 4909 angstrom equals 4907.0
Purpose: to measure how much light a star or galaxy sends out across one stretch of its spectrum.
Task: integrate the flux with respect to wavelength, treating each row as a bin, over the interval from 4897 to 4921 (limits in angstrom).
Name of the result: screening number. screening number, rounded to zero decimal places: 412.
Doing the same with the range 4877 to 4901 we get 408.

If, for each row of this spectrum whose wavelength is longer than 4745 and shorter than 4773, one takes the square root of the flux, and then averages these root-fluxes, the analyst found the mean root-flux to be 4.19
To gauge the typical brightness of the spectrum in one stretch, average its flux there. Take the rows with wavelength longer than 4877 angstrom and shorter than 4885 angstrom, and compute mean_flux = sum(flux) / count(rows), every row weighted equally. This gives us 16.9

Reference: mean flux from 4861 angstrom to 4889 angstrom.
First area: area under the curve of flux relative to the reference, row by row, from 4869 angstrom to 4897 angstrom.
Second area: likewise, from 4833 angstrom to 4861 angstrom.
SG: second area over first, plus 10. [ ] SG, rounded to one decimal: 11.0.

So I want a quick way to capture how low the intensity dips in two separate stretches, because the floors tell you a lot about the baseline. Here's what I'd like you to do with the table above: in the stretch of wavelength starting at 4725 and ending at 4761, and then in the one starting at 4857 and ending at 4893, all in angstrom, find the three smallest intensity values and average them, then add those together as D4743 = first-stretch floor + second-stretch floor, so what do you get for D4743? 31.1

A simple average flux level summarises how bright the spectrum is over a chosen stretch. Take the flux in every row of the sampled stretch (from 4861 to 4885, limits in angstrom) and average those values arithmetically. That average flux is 15.8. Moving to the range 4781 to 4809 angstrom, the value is 17.5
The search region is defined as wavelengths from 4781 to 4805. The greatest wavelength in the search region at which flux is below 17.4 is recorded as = 4791.0 angstrom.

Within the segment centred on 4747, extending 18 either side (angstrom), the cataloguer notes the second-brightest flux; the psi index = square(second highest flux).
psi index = 313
